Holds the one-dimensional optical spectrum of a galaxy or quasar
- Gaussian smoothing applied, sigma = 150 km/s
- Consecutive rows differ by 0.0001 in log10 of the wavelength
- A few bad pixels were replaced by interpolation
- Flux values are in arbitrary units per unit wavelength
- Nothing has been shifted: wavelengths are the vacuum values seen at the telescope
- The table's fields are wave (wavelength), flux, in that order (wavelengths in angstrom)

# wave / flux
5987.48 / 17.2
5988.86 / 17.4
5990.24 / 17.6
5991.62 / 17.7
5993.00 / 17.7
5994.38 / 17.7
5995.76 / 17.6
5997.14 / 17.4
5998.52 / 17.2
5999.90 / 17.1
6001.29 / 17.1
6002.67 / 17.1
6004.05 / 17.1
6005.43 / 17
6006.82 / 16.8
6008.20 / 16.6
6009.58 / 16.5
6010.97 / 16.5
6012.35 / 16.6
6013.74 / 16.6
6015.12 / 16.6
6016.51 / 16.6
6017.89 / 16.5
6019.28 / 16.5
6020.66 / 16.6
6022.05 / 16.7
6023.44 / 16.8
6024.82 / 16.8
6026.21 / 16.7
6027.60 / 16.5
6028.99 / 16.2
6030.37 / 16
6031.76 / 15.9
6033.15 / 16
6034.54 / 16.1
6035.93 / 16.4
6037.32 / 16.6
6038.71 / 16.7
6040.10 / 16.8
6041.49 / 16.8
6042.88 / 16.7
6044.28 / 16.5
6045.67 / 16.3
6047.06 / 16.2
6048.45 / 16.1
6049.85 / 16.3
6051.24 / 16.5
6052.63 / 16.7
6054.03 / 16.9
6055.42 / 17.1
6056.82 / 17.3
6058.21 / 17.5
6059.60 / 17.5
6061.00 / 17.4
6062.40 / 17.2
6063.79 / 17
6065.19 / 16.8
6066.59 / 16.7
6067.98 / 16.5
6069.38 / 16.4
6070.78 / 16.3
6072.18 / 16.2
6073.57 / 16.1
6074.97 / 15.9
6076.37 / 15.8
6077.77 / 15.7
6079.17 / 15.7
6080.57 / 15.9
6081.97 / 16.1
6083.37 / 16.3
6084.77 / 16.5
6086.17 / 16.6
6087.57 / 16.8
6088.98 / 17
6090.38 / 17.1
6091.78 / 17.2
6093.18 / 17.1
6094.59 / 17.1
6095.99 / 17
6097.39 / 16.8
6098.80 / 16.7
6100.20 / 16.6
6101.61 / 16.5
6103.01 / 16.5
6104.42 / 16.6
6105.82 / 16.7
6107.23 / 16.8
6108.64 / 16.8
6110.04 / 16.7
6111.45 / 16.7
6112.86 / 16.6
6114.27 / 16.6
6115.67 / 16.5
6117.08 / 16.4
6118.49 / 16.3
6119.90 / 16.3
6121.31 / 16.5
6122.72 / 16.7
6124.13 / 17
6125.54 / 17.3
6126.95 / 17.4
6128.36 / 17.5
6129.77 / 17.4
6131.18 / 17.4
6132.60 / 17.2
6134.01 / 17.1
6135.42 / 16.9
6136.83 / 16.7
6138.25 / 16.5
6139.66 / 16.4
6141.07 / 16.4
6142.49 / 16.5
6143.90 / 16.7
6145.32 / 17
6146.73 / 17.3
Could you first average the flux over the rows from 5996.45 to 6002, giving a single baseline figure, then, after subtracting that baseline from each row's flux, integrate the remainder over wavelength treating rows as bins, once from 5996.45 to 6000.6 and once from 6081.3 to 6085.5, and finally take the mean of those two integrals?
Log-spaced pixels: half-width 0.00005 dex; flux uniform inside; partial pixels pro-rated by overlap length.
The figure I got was -1.8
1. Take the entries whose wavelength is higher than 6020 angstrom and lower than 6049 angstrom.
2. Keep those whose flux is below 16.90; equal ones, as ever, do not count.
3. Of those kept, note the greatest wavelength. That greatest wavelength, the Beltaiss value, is 6048.45 angstrom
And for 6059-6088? 6087.57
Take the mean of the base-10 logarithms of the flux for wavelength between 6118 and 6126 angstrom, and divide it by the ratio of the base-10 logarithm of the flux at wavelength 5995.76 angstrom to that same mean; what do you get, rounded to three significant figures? 1.20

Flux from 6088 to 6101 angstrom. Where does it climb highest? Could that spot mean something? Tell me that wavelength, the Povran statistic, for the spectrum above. 6091.78 angstrom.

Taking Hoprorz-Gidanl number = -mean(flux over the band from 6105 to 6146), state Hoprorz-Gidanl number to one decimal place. -16.8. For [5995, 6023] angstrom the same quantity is -16.8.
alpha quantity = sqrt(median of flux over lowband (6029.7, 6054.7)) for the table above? 4.06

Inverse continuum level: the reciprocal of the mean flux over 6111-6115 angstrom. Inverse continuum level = 0.0601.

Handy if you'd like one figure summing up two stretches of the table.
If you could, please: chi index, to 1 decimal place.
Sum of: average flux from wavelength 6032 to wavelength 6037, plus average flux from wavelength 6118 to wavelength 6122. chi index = 32.5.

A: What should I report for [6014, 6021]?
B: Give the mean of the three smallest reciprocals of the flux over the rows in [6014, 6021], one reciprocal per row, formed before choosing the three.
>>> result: 0.0602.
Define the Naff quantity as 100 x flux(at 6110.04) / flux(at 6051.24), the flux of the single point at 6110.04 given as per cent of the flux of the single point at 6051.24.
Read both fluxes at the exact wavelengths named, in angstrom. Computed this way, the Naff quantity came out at 101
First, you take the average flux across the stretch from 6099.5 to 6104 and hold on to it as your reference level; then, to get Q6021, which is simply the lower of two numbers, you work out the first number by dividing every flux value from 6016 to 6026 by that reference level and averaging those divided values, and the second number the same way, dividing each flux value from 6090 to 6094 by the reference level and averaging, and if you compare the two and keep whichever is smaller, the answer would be 1.01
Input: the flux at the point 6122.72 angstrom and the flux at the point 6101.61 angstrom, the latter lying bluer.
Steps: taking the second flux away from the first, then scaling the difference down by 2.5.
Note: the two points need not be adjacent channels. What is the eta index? 0.1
